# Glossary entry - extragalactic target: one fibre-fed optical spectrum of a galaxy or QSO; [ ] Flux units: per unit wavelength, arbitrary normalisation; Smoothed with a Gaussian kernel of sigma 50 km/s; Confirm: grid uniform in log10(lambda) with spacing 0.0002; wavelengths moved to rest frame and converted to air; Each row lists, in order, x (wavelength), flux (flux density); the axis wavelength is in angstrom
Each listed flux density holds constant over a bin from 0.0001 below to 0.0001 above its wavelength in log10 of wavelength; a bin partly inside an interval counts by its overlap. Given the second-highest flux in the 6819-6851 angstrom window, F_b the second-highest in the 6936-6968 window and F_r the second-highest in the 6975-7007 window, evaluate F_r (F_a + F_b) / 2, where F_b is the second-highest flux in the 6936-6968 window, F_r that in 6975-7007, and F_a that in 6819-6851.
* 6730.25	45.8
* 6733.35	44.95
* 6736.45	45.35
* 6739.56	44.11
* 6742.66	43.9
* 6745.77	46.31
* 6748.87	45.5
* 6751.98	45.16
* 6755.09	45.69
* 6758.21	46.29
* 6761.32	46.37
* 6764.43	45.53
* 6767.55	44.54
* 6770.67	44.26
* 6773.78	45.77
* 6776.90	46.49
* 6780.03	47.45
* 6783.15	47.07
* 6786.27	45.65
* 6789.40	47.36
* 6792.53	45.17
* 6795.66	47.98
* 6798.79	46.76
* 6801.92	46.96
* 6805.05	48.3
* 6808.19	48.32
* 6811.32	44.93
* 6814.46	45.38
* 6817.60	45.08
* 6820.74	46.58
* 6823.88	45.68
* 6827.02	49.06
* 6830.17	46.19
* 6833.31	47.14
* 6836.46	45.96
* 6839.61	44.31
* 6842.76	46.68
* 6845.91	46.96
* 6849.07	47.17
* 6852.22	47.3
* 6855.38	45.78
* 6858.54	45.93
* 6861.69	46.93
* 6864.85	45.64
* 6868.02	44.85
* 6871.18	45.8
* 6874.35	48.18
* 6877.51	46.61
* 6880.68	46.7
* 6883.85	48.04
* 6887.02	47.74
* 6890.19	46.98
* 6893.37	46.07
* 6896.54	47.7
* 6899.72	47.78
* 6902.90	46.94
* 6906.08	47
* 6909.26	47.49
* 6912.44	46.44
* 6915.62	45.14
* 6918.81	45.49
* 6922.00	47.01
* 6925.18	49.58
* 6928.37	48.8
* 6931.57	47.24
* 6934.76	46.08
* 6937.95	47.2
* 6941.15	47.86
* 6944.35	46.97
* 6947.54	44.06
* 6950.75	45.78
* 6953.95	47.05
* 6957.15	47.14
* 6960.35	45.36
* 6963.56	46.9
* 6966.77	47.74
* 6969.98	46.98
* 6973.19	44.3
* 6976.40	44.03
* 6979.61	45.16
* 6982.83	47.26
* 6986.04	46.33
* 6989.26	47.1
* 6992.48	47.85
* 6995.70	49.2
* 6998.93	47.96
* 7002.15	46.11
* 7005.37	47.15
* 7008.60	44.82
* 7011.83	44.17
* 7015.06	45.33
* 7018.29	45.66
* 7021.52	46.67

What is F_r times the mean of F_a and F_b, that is 2276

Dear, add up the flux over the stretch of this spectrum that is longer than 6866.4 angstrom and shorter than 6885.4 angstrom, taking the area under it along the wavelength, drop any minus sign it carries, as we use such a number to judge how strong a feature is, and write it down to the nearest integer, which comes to 887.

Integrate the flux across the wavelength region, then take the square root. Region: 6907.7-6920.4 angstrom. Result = 24.2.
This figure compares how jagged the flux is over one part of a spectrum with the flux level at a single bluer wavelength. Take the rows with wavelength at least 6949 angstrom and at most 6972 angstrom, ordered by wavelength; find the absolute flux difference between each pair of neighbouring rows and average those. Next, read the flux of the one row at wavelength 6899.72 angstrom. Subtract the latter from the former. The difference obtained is -46.7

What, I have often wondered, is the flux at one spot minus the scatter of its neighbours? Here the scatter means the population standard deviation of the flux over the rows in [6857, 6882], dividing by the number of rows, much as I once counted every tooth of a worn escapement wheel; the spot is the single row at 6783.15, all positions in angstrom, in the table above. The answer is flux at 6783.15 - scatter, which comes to 46.1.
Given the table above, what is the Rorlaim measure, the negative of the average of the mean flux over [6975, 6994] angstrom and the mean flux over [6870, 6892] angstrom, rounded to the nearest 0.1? -46.7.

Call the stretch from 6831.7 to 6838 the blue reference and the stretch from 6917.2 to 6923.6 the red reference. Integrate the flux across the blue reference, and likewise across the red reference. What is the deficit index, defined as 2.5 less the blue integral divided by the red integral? 1.51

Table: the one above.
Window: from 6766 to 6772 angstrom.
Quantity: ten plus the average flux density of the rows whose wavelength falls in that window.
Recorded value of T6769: 54.4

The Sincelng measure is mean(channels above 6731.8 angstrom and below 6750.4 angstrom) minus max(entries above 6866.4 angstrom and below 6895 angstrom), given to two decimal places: -3.16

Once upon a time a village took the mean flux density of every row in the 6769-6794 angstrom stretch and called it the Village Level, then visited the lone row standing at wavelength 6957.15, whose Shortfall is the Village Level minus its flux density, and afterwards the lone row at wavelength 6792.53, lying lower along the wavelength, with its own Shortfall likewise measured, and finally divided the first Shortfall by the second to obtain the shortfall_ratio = -1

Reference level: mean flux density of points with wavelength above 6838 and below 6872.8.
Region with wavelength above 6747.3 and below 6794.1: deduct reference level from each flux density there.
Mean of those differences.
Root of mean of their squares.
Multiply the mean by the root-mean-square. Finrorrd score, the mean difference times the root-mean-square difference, -0.22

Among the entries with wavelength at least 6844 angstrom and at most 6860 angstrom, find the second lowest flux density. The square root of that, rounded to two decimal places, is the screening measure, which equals 6.78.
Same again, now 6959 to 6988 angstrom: 6.66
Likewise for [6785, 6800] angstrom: 6.76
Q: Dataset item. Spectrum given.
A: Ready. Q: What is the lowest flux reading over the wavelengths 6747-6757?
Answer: 45.16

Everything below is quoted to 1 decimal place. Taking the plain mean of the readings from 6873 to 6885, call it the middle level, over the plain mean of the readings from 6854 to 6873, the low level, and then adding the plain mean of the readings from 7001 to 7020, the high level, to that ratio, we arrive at 46.6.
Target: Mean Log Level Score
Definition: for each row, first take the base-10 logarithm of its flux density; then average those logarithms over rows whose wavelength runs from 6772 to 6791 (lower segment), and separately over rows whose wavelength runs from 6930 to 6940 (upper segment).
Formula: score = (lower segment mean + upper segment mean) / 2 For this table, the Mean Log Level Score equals 1.67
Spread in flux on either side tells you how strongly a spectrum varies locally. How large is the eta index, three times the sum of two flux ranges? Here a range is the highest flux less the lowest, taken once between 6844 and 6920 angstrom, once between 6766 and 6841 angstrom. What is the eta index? 24.4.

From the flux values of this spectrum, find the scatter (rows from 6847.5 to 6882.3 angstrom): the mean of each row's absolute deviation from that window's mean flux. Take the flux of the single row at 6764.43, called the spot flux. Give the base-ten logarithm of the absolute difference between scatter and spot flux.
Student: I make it 1.65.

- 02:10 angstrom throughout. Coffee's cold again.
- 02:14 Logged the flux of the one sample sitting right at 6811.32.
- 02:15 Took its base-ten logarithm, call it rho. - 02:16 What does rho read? 1.65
